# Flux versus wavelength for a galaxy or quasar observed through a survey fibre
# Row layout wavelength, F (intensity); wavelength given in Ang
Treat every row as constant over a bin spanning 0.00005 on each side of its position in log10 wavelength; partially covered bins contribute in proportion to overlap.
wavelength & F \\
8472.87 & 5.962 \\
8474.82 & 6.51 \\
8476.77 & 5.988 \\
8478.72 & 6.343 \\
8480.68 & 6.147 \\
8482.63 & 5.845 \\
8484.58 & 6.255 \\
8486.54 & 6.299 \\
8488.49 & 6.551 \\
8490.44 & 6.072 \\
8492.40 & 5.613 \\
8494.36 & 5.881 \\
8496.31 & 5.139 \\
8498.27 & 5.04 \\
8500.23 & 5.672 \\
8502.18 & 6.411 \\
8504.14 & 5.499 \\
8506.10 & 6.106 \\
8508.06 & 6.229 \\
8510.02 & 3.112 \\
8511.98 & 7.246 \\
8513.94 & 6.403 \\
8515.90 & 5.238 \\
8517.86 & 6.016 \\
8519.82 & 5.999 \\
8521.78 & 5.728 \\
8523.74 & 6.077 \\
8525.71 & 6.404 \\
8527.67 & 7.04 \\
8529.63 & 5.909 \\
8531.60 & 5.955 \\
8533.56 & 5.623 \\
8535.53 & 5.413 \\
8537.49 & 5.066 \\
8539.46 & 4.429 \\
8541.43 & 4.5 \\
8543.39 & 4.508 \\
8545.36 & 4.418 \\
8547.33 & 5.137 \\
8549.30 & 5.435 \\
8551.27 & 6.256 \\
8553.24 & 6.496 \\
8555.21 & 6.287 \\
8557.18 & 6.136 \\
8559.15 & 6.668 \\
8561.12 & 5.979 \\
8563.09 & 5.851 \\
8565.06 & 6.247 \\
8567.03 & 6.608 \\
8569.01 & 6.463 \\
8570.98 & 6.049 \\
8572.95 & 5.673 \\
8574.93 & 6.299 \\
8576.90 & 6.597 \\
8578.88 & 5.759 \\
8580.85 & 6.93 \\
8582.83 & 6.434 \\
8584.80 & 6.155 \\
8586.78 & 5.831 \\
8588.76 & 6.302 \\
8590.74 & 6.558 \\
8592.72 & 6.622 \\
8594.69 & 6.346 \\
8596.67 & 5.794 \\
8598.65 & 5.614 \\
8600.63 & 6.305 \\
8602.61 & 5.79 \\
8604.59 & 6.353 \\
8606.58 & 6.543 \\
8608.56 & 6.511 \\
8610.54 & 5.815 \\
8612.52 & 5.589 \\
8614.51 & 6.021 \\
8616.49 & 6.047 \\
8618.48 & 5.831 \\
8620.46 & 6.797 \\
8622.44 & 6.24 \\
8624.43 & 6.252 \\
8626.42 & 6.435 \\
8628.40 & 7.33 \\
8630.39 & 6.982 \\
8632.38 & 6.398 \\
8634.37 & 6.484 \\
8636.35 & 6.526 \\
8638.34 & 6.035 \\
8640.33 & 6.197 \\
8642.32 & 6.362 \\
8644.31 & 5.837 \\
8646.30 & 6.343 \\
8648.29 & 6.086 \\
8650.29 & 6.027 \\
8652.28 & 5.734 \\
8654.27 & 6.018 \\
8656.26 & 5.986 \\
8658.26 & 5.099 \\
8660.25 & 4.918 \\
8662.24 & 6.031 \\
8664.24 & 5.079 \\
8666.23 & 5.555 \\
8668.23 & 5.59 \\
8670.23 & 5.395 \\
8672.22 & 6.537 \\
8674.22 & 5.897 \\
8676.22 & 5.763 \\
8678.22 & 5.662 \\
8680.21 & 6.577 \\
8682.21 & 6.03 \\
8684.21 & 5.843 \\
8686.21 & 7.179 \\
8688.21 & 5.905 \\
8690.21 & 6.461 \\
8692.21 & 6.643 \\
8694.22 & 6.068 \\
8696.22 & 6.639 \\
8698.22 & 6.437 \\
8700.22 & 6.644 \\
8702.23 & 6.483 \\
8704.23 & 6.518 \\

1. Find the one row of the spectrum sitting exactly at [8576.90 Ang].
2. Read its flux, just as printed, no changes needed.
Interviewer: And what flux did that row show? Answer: 6.597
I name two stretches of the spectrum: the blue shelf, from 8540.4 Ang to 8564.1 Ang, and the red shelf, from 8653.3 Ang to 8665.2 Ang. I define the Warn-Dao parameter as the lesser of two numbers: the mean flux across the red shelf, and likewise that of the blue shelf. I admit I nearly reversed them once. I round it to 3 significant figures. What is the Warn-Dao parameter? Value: 5.52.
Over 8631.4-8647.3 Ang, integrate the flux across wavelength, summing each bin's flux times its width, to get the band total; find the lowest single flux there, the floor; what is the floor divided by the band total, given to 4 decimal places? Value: 0.0585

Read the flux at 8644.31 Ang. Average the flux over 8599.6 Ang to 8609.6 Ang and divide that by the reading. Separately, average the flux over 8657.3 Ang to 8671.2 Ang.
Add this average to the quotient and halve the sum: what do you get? 3.23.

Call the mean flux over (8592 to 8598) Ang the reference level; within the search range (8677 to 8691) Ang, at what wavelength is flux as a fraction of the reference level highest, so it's 8686.21 Ang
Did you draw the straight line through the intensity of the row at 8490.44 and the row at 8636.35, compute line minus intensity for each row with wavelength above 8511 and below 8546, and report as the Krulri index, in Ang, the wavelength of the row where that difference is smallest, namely 8511.98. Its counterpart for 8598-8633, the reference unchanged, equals 8628.40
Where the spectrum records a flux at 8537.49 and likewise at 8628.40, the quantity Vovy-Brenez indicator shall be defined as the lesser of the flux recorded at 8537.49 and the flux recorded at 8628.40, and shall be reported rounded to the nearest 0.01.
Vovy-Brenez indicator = 5.07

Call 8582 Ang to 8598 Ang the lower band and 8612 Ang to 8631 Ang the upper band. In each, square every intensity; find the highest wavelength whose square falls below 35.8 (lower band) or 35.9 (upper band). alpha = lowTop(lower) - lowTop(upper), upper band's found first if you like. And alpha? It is -21.8 Ang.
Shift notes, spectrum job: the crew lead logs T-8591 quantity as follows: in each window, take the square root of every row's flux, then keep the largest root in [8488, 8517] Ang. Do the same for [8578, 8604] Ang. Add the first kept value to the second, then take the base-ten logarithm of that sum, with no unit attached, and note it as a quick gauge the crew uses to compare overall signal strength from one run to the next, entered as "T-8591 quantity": 0.726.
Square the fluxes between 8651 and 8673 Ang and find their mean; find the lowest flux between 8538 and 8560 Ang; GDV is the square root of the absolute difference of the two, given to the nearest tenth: 5.2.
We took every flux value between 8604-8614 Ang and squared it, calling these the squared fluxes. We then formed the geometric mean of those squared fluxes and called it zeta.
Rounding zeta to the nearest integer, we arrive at 38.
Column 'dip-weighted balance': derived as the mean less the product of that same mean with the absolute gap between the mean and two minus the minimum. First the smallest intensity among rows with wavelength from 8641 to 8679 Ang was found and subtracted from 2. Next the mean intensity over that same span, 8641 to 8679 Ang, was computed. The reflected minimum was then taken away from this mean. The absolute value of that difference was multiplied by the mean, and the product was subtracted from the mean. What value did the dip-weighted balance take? -45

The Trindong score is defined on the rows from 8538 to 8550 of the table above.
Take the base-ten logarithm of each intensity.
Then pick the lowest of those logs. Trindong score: 0.645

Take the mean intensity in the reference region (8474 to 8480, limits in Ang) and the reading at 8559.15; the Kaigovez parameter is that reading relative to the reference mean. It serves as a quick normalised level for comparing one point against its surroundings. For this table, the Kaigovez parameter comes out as 1.06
